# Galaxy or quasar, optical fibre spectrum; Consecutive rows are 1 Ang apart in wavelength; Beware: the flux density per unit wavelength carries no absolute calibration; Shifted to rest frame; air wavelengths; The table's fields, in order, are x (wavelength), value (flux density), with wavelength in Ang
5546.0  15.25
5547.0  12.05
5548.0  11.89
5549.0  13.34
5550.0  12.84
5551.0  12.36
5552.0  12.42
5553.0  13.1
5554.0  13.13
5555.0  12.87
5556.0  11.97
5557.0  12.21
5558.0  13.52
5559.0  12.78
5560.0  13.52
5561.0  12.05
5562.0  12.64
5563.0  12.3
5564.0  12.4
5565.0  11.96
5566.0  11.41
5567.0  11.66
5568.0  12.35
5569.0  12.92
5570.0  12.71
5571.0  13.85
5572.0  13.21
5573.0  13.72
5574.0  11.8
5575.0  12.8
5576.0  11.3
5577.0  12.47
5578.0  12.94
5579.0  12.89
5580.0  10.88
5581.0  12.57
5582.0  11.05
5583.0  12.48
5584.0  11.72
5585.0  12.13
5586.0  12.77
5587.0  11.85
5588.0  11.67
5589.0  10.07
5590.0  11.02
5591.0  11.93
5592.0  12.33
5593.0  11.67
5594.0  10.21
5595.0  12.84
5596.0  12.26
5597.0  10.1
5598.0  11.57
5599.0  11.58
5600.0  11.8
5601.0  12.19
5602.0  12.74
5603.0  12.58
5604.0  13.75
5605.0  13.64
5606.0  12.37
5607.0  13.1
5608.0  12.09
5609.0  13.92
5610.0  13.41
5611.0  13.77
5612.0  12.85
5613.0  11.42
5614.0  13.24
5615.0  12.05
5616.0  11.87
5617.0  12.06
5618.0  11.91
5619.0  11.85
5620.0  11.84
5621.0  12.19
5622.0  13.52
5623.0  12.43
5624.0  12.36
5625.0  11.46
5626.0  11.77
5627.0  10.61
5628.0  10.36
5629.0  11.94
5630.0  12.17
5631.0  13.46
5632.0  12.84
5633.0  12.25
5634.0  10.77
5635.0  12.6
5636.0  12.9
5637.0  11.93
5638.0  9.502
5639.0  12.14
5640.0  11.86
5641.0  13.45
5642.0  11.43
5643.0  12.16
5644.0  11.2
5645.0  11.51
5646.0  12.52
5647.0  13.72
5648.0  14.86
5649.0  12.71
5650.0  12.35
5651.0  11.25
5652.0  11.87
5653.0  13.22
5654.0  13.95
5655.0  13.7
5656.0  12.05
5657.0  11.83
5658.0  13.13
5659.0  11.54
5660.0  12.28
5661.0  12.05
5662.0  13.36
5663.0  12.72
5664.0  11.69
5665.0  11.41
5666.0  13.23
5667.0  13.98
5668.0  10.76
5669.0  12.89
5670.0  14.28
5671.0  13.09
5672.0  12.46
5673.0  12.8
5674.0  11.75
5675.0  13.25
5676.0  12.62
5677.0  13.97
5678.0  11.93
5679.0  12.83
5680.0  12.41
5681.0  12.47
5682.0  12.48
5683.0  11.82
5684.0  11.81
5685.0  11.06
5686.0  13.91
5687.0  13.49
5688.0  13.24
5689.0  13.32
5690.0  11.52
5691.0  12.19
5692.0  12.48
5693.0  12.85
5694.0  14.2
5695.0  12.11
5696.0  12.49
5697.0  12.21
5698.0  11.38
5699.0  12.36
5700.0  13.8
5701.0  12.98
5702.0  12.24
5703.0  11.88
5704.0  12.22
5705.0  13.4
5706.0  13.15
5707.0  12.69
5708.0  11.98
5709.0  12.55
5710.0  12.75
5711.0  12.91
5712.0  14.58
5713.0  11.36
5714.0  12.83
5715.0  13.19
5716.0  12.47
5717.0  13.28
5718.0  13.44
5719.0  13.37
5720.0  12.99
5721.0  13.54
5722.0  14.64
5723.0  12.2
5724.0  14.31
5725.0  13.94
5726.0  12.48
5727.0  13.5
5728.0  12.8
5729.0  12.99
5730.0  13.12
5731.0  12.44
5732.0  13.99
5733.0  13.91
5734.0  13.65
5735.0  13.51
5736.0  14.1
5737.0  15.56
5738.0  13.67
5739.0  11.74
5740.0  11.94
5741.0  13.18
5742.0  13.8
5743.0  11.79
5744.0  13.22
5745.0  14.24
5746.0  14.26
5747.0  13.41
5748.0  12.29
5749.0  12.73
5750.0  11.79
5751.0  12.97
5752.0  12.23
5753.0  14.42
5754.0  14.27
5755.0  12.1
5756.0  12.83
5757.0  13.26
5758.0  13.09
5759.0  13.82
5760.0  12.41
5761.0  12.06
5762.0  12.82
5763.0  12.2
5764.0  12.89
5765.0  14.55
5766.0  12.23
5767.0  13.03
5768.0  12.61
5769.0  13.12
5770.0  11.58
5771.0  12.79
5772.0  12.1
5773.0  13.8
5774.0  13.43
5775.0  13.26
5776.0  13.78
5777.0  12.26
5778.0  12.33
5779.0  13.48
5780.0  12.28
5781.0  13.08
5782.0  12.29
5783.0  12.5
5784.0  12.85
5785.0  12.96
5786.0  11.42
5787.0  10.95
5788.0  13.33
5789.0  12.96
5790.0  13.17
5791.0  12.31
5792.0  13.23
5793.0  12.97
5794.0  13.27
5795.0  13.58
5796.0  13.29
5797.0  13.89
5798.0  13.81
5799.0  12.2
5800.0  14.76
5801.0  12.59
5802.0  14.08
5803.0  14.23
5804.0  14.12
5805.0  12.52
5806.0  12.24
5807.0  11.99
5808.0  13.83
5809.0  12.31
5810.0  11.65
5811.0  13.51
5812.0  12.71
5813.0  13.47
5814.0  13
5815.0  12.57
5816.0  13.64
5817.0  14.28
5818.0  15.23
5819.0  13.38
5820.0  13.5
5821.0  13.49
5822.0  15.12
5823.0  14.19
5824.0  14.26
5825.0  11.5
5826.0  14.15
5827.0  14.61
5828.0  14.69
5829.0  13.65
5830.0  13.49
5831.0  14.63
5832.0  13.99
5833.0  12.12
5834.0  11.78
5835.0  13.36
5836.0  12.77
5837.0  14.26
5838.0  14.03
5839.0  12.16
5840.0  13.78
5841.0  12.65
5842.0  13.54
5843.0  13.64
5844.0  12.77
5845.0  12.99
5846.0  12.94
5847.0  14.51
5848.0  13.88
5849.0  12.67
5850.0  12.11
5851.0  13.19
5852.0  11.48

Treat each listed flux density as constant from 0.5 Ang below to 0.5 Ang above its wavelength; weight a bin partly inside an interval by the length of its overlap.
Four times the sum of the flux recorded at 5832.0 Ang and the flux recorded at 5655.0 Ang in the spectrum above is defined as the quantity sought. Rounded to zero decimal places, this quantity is 111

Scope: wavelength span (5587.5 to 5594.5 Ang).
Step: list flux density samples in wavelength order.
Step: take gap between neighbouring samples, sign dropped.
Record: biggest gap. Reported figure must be 1.6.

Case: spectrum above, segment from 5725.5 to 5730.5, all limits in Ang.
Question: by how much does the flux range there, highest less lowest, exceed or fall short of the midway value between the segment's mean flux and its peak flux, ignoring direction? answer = 12.2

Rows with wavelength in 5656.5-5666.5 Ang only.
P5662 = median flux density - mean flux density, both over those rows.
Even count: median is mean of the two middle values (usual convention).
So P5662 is -0.16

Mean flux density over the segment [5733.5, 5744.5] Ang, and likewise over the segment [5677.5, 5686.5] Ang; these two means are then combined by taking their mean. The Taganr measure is 12.8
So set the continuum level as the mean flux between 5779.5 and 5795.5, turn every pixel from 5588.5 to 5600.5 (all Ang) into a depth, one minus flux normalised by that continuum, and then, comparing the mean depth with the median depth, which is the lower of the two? 0.084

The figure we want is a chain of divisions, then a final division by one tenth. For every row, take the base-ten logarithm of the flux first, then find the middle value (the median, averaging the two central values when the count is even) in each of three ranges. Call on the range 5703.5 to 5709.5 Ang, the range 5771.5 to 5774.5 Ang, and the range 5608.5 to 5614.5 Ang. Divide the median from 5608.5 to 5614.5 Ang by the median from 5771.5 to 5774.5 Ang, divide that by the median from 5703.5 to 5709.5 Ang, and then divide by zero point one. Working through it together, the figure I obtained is 9.1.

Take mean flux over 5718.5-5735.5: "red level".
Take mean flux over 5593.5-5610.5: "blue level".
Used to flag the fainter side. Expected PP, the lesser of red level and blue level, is 12.4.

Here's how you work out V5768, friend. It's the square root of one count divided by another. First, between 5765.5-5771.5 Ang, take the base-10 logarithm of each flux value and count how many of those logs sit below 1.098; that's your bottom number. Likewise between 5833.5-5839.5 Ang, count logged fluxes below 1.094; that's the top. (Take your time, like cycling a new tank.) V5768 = 1.0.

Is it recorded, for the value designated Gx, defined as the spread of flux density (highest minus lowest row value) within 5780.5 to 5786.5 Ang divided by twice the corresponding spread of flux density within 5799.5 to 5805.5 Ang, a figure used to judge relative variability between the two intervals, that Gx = 0.37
